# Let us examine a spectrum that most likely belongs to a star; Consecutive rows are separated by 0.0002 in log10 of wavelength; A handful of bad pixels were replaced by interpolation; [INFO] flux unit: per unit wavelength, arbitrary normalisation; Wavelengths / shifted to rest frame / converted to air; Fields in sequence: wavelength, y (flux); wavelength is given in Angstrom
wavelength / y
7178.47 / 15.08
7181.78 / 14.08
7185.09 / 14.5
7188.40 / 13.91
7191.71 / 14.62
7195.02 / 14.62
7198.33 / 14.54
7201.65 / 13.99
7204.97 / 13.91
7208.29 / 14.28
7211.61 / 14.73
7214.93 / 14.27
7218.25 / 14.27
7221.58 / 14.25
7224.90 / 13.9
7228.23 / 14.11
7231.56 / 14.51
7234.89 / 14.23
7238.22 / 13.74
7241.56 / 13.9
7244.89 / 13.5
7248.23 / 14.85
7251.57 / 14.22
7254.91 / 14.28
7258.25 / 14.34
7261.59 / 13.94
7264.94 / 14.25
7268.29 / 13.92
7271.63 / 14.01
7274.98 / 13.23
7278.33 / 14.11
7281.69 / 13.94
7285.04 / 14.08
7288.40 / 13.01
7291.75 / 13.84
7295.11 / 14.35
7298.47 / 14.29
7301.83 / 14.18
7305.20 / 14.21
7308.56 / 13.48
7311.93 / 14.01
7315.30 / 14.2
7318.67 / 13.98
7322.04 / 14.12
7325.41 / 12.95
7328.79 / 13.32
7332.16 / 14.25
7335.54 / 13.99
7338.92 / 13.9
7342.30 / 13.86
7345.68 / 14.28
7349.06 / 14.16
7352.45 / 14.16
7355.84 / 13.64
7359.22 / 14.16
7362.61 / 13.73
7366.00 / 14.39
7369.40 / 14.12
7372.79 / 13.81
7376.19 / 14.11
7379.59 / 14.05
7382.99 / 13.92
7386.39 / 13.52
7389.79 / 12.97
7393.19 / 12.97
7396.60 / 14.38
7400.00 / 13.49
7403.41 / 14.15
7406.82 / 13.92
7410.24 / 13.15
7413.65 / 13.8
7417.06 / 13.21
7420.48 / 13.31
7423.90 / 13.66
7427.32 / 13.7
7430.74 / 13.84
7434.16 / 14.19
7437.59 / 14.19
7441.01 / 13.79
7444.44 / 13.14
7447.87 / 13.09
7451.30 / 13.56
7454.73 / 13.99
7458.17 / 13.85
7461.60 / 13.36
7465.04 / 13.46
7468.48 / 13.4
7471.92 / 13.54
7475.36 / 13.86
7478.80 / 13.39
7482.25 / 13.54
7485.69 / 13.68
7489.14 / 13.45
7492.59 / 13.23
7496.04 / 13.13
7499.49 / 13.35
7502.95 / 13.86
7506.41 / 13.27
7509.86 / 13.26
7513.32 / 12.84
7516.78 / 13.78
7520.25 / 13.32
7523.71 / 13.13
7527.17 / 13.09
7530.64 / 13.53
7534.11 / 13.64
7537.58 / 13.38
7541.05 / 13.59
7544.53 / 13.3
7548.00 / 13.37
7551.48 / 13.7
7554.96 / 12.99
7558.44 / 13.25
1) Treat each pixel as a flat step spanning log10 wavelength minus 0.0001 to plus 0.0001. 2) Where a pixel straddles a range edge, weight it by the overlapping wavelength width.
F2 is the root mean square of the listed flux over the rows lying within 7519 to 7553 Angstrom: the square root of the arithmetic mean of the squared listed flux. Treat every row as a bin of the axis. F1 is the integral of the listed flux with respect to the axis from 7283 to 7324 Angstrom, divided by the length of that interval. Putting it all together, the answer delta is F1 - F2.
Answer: 0.57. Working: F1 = 13.97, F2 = 13.4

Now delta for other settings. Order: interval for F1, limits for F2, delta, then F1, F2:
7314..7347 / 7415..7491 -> 0.27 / 13.88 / 13.6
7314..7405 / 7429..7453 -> 0.18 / 13.87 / 13.7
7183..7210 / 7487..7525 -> 0.96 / 14.29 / 13.3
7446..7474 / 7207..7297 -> -0.55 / 13.53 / 14.1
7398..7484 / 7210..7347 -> -0.40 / 13.63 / 14.0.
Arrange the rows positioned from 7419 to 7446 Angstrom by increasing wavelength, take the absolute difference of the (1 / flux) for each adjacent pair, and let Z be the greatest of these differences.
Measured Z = 0.0036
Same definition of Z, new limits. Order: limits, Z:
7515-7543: 0.0025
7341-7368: 0.0033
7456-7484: 0.0026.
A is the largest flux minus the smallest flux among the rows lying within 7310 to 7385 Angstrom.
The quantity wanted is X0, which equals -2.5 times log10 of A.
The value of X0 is -0.40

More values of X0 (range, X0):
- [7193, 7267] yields -0.33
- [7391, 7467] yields -0.37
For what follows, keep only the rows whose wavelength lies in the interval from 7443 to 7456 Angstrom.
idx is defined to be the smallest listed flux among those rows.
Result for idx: 13.09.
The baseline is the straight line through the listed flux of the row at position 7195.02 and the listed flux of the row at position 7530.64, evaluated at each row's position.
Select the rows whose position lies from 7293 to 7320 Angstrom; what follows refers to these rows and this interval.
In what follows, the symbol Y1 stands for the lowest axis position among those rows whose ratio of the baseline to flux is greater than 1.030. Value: 7308.56 Angstrom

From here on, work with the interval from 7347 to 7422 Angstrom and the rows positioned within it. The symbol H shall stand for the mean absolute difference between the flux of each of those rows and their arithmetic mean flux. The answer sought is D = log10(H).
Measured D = -0.44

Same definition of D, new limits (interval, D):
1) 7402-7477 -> -0.53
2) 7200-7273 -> -0.62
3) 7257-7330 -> -0.49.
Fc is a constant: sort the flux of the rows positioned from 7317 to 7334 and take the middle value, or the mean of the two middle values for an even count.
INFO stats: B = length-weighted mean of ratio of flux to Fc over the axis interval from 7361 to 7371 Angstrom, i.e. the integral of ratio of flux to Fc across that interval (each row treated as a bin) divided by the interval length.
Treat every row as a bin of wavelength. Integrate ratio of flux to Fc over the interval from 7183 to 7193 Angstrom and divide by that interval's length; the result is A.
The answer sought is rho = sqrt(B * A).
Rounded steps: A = 1.024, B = 1.01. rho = 1.02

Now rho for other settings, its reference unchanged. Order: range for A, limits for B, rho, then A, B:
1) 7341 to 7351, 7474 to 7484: 0.99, 1.009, 0.97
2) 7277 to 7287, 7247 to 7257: 1.02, 1.002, 1.03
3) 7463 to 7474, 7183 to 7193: 0.99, 0.964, 1.02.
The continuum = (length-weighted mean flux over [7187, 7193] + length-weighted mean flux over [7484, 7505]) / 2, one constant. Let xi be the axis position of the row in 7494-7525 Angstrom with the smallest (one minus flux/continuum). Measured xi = 7502.95 Angstrom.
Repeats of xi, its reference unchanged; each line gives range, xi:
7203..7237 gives 7211.61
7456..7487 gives 7475.36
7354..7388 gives 7366.00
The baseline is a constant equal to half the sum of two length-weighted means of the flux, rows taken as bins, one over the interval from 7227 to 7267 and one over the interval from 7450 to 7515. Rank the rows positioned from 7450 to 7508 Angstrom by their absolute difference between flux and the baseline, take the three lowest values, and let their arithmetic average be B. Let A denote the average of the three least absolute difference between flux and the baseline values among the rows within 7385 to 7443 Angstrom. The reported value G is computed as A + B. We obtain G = 0.06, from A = 0.021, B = 0.043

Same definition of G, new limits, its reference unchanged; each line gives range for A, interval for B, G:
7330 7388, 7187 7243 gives 0.13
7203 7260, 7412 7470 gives 0.10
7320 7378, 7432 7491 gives 0.08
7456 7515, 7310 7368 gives 0.12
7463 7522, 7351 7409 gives 0.11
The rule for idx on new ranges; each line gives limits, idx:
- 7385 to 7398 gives 12.97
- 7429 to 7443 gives 13.79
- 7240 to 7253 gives 13.5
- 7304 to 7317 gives 13.48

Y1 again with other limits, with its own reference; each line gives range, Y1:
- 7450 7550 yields 7492.59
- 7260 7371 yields 7261.59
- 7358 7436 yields 7386.39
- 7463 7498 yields 7492.59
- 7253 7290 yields 7261.59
